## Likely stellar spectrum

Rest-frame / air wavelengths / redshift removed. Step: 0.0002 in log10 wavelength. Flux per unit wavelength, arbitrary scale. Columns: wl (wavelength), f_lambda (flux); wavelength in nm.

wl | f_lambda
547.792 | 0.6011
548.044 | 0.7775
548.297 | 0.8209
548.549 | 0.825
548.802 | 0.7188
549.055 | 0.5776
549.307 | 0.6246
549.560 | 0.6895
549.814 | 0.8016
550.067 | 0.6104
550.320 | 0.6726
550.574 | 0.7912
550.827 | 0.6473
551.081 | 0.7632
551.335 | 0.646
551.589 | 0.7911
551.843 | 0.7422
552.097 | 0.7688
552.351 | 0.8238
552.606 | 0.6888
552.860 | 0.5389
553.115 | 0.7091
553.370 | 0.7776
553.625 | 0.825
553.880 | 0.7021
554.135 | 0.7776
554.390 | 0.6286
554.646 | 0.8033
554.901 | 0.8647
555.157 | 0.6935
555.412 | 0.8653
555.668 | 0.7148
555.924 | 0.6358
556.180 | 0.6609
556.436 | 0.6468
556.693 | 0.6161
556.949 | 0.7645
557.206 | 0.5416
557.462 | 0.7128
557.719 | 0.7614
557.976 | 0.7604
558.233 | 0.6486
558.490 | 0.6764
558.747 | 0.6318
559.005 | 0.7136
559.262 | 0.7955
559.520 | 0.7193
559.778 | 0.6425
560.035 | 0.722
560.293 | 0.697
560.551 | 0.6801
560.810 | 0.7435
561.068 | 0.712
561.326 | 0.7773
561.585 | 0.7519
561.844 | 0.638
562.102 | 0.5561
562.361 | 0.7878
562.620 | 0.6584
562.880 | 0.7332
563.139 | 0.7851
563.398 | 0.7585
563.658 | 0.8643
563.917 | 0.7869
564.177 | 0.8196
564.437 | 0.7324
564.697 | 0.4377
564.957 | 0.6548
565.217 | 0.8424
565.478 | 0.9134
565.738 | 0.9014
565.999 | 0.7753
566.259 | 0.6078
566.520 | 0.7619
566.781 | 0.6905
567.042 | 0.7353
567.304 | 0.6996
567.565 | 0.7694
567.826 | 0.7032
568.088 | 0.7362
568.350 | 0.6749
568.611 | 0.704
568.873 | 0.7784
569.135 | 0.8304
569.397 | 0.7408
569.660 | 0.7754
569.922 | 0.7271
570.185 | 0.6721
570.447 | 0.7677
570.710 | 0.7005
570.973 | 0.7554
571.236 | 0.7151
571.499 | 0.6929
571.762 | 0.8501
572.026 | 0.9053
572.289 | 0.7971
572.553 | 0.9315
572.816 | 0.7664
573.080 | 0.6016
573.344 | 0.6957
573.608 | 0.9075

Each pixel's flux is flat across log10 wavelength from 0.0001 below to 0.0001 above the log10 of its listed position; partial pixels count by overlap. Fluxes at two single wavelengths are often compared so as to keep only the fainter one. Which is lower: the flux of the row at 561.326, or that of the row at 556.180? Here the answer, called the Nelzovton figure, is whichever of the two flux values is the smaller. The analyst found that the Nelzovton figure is 0.66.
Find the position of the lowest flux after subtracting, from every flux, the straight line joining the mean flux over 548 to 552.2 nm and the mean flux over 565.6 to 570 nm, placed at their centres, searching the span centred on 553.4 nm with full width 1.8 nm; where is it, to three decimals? 552.860 nm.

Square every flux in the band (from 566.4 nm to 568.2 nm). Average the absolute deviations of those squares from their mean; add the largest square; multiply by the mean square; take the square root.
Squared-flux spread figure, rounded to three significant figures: 0.578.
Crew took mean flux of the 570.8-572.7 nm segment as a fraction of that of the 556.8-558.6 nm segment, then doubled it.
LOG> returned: 2.32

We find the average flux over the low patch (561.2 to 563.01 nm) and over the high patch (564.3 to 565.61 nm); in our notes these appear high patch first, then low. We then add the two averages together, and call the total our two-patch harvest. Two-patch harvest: 1.42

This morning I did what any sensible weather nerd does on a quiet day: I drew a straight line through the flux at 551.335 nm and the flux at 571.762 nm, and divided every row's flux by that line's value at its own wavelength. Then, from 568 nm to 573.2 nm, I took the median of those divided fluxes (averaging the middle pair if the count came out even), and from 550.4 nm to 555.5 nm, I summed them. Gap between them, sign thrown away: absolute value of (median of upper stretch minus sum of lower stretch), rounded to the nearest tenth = 21.5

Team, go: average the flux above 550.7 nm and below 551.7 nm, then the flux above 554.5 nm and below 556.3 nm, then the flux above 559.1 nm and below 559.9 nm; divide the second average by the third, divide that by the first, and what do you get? 1.46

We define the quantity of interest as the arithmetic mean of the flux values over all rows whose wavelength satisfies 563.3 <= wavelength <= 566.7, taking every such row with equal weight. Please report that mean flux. 0.76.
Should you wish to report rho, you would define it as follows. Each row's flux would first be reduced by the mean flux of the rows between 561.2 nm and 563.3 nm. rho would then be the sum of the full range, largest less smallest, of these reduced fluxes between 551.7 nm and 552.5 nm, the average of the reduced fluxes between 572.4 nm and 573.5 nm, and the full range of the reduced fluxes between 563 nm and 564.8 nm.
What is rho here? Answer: 0.55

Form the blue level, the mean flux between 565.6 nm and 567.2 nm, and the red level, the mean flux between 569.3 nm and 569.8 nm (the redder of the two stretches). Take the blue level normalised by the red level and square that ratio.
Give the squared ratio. 0.97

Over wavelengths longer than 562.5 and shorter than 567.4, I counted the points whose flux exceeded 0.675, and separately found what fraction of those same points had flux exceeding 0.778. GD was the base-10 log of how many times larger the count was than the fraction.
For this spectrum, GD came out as 1.6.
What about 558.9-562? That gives 2.1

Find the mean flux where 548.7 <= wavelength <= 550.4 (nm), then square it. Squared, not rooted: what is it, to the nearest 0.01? 0.45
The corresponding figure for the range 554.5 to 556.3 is 0.56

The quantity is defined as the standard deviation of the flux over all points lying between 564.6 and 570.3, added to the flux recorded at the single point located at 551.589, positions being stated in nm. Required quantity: 0.89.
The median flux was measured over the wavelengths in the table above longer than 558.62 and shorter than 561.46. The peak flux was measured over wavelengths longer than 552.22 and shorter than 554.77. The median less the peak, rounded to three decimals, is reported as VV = -0.111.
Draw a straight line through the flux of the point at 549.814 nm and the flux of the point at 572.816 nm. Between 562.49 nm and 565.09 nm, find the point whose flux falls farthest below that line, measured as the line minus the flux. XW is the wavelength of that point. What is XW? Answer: 564.697 nm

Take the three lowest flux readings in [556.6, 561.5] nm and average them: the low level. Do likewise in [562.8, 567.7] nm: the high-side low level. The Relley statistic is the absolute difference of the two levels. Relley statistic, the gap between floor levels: 0.030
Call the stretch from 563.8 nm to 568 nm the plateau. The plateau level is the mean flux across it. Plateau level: 0.739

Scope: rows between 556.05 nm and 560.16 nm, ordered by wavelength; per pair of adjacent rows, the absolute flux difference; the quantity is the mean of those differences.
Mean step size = 0.081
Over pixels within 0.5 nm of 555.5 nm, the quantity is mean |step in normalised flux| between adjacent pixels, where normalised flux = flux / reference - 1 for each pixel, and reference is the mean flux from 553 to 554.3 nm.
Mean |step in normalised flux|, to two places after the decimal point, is 0.18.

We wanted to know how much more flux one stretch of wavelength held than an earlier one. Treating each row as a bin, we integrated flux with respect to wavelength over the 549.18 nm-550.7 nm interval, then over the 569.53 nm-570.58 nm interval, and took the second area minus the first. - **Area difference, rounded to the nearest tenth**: -0.3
